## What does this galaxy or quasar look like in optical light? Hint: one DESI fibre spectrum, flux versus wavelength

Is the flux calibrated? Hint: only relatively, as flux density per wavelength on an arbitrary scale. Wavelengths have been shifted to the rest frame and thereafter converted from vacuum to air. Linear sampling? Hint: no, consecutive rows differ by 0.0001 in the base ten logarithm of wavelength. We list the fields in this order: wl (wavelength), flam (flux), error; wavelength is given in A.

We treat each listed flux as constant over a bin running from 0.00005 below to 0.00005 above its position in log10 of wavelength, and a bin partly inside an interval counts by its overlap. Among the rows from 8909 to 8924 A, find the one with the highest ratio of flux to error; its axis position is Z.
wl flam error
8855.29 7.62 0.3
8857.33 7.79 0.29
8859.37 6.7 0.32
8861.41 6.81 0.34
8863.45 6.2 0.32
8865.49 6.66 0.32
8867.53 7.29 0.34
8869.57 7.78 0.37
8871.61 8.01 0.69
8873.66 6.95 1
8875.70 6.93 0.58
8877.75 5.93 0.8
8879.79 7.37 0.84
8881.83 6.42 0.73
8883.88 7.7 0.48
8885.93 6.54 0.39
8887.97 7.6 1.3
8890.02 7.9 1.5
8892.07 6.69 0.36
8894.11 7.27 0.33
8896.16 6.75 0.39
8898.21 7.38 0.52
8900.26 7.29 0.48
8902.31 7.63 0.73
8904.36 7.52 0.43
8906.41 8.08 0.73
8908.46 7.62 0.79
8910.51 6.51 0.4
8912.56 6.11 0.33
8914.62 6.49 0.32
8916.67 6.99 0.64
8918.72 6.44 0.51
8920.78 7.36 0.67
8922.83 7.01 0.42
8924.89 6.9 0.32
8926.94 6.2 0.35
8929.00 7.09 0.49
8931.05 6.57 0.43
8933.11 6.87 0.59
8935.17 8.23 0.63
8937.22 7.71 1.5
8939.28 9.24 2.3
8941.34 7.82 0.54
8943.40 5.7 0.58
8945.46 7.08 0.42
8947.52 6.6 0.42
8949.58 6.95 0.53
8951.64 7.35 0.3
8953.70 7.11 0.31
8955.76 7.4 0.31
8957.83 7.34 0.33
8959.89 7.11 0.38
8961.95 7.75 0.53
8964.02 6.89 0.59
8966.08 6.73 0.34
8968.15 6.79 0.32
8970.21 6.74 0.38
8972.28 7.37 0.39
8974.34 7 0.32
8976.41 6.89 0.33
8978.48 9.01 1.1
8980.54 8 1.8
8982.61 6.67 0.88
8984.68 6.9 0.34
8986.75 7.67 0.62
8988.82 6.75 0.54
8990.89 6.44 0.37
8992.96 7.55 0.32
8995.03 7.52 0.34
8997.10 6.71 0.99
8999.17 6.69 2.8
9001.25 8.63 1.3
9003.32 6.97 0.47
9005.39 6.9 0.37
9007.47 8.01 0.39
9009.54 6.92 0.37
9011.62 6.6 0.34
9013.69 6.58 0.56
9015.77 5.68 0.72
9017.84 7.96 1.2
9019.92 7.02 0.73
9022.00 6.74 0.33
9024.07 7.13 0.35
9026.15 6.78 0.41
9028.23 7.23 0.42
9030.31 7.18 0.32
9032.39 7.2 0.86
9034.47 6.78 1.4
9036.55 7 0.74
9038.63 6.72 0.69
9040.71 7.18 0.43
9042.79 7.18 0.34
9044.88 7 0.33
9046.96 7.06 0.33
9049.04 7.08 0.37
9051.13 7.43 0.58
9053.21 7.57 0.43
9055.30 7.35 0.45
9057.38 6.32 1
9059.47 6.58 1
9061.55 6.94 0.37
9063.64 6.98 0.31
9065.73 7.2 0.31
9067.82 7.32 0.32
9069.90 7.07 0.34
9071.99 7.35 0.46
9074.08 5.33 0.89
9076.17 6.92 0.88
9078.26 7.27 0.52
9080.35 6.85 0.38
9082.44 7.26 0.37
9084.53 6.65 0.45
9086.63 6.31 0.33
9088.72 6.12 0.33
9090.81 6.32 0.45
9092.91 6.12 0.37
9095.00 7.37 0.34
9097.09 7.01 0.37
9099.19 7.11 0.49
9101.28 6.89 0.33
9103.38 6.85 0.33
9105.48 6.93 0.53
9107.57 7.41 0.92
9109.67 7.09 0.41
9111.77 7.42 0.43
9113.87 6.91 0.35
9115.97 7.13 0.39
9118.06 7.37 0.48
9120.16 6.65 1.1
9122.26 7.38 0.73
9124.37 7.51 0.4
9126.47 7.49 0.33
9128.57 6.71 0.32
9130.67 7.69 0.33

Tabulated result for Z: 8914.62 A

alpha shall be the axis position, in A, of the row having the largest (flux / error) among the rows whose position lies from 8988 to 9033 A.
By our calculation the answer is 8992.96 A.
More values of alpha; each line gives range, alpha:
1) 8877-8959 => 8951.64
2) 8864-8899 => 8894.11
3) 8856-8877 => 8857.33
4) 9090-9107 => 9095.00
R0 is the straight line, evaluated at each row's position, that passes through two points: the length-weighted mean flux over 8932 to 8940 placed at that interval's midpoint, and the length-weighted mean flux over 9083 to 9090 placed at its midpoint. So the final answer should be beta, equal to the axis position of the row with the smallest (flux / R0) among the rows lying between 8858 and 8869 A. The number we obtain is 8863.45 A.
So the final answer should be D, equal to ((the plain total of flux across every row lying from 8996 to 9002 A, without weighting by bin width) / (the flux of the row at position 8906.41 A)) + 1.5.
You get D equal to 4.23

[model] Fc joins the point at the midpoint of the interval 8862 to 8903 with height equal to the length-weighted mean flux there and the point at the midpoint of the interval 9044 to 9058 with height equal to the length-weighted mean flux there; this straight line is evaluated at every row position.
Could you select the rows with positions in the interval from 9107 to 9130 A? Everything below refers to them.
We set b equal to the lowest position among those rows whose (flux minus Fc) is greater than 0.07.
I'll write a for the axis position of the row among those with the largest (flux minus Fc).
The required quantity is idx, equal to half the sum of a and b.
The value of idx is 9116.0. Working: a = 9124.37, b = 9107.57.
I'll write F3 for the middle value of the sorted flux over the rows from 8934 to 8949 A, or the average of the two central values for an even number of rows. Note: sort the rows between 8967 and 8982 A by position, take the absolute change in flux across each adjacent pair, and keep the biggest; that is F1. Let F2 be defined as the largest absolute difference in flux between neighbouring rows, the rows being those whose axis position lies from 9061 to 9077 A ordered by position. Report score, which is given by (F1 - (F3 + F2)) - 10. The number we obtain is -17.6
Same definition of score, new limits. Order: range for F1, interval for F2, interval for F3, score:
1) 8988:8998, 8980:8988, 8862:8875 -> -17.3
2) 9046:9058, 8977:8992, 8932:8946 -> -18.0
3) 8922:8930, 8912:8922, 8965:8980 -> -16.9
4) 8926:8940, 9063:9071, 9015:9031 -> -15.8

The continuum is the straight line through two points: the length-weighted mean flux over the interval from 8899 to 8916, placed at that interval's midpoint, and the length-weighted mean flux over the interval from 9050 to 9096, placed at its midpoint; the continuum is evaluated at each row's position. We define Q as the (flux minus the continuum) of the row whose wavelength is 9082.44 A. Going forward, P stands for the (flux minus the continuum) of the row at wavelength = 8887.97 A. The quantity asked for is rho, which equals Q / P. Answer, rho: 1.1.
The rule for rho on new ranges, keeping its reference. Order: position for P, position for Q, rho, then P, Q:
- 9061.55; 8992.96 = 7.6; 0.1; 0.6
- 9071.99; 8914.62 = -1.3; 0.5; -0.7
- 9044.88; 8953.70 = 0.4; 0.1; 0.0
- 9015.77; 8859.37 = 0.4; -1.3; -0.5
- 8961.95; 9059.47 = -0.4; 0.7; -0.3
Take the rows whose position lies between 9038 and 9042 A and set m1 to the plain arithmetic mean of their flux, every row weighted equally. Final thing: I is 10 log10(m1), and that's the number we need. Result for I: 8.4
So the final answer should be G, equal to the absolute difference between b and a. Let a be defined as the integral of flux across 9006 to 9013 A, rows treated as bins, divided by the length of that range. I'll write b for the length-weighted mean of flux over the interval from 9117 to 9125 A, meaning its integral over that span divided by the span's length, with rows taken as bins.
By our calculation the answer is 0.08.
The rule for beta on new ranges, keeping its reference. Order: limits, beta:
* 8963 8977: 8966.08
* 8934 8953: 8943.40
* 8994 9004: 8999.17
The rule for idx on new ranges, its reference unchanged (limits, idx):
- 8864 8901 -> 8869.6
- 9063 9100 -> 9081.4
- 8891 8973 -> 8916.7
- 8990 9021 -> 8997.1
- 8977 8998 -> 8978.5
